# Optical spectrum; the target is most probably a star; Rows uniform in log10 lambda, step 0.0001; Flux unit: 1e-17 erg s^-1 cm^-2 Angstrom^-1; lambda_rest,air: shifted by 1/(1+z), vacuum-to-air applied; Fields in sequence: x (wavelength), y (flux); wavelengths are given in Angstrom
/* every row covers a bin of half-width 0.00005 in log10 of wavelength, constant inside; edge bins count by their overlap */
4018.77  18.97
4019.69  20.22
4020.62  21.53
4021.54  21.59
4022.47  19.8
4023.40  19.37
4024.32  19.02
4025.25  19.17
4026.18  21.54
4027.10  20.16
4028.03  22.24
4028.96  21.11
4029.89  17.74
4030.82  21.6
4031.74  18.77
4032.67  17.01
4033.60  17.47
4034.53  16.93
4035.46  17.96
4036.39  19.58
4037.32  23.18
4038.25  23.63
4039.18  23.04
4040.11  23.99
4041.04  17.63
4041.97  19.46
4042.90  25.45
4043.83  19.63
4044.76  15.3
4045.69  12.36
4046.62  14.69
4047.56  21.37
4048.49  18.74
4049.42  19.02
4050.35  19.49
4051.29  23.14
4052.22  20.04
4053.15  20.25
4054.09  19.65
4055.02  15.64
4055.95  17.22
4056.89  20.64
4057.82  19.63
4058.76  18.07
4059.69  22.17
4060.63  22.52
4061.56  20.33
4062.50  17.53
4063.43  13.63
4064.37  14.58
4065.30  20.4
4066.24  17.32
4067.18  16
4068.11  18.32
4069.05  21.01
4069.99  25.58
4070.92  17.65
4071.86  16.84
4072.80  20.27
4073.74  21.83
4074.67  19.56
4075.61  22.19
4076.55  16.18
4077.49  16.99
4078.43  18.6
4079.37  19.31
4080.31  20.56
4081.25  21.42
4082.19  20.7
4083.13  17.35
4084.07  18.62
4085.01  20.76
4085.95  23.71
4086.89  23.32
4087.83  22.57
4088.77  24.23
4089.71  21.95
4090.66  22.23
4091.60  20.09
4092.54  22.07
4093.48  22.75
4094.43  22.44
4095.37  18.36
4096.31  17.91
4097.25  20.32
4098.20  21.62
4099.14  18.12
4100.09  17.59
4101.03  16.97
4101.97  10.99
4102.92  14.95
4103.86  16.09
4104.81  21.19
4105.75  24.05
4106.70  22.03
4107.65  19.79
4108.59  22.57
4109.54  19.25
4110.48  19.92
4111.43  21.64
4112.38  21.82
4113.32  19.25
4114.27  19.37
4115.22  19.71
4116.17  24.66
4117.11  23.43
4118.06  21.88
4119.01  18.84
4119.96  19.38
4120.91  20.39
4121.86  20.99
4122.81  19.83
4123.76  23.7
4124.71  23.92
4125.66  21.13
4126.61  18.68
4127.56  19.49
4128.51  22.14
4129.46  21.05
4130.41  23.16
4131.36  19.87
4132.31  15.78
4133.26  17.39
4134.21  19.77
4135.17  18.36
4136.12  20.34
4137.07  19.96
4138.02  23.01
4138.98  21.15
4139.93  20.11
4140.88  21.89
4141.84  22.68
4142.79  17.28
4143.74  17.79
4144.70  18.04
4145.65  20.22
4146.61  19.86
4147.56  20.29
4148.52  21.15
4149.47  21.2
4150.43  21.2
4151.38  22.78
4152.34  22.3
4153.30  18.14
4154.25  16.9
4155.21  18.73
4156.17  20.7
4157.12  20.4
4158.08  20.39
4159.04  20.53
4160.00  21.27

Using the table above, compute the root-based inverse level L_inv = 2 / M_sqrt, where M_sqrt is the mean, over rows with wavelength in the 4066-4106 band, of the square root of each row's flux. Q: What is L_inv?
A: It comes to 0.451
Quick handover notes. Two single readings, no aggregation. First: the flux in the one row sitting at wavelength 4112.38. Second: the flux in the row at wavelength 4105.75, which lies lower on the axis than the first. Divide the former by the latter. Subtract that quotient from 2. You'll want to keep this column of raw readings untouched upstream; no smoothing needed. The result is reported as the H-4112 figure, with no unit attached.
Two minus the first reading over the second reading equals 1.09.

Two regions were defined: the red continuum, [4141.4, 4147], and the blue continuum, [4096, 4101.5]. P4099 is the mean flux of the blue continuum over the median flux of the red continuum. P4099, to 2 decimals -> 0.99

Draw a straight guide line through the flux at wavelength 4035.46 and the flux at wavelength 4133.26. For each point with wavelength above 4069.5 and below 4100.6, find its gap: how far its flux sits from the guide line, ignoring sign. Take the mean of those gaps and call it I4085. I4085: 2.96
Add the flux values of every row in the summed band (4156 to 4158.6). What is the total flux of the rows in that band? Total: 61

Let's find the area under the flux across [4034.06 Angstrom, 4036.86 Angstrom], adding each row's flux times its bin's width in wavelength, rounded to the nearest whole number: 51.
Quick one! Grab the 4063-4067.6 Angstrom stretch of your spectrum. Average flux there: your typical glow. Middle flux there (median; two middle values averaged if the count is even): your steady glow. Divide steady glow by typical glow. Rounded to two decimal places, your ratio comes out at 0.98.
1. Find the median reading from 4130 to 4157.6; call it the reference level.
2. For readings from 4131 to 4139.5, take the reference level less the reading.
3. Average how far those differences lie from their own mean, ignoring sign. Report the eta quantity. 1.56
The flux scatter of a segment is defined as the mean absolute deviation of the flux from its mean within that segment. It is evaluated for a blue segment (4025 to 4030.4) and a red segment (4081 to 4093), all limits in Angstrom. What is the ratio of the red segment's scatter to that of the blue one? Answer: 1.2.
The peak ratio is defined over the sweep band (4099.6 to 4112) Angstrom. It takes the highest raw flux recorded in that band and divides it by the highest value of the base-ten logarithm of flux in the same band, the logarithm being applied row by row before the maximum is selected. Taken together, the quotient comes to 17.4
